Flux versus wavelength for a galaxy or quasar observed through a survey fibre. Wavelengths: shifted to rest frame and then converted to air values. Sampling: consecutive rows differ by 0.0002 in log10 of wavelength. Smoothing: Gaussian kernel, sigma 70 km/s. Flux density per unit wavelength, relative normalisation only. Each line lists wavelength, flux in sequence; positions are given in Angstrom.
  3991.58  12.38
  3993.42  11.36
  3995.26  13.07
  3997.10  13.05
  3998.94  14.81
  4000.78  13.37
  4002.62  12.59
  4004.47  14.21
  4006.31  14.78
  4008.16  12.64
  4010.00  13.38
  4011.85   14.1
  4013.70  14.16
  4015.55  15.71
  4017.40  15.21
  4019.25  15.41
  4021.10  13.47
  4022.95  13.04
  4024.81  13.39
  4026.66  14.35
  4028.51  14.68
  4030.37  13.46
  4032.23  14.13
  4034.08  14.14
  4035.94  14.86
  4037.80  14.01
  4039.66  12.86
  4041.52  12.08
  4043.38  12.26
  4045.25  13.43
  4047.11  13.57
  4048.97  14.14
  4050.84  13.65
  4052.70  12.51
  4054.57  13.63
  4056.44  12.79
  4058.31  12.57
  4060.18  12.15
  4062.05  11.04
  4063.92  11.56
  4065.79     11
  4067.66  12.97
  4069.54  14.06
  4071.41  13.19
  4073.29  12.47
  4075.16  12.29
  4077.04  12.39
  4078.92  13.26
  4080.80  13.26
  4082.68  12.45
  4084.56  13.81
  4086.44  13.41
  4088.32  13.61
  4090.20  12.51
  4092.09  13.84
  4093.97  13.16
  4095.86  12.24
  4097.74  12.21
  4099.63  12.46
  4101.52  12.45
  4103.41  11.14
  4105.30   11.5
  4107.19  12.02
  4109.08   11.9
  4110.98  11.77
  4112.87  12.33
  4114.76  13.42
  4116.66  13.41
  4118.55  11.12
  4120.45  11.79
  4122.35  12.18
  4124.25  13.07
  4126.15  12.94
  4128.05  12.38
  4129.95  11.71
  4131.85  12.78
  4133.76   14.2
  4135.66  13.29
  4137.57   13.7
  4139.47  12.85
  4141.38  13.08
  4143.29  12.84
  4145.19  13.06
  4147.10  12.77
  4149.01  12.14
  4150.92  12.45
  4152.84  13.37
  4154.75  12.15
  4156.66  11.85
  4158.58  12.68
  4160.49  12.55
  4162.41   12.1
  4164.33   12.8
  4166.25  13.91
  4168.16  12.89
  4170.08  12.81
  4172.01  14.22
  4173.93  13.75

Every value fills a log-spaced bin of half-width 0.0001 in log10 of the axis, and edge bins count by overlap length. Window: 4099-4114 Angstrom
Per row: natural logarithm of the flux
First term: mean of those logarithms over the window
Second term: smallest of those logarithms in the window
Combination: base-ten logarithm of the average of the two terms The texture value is 0.388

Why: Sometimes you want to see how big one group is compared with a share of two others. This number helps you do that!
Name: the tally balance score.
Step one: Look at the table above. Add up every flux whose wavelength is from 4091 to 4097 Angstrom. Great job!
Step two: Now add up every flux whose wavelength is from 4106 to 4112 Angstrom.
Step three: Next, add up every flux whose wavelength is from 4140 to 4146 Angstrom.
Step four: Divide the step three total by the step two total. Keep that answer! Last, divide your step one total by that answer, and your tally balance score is 36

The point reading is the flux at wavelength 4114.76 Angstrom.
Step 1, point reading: 13.42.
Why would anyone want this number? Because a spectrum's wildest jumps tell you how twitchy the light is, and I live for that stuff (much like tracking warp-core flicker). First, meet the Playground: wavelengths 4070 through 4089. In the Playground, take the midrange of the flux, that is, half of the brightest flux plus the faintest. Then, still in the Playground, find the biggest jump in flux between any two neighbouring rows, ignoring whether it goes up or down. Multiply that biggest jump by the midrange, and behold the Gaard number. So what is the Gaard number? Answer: 17.7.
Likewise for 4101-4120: 28.1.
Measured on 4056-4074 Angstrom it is 24.7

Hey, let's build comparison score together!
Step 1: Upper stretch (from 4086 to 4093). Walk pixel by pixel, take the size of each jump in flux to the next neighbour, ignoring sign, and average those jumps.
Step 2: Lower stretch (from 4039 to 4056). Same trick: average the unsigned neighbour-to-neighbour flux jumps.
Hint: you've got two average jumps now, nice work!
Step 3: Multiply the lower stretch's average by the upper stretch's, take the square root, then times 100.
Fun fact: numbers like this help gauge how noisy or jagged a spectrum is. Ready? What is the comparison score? 78.3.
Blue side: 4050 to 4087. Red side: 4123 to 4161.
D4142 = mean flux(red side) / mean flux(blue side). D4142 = 1.01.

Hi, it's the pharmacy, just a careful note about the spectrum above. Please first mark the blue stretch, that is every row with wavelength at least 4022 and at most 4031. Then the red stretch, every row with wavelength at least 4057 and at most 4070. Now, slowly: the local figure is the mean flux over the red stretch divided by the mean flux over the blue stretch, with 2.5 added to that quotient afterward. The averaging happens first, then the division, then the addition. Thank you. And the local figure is 3.38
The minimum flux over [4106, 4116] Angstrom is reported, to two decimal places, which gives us 11.77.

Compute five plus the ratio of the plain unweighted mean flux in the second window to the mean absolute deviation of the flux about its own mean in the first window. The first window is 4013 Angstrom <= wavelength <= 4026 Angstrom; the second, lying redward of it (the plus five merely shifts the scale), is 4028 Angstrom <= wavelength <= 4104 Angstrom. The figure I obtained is 18.7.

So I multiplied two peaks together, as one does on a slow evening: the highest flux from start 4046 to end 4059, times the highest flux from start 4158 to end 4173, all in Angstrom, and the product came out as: 201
